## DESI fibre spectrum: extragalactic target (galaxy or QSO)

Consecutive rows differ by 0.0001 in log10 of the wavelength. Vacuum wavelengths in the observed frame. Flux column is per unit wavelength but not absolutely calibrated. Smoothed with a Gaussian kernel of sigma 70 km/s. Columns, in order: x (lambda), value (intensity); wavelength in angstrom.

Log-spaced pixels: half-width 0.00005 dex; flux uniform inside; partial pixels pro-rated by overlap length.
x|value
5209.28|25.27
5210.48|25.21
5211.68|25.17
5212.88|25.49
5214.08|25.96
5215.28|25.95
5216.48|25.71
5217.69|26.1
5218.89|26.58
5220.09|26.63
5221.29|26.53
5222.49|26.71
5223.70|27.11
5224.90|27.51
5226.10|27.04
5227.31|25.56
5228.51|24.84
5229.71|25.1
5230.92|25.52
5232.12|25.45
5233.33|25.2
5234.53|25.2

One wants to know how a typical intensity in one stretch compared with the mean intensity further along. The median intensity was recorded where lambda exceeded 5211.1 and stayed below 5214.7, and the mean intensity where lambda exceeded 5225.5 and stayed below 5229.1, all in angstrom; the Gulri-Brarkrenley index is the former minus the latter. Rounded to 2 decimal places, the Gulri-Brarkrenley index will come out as -0.32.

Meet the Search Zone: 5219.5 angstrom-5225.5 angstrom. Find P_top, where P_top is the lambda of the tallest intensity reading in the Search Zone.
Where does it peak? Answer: 5224.90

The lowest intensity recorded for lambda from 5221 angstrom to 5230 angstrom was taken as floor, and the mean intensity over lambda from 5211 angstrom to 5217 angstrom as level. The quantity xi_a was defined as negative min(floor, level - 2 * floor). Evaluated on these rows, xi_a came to 24.0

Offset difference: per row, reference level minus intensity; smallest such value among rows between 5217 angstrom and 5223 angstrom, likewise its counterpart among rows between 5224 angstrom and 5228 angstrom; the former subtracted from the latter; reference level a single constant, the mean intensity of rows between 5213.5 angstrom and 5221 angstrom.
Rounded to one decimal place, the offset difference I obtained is -0.8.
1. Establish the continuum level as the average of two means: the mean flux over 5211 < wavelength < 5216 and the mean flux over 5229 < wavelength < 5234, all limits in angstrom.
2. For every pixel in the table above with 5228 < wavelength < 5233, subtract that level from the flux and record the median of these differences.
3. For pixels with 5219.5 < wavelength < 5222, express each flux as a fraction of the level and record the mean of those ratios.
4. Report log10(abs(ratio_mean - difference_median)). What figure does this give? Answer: 0.10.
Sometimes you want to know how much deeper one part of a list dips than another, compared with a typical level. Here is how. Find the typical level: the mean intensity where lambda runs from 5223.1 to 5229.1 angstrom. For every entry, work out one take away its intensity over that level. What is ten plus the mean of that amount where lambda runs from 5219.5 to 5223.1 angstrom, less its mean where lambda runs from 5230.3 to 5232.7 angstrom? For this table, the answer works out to 10.0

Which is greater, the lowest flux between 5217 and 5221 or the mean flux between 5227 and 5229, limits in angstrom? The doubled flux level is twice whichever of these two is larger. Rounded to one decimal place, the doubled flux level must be 52.2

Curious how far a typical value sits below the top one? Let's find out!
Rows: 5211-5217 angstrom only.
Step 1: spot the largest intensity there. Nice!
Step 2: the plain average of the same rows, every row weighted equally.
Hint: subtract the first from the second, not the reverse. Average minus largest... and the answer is -0.30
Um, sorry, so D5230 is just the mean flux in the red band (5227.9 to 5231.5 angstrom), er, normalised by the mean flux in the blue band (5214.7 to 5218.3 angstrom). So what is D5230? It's 0.97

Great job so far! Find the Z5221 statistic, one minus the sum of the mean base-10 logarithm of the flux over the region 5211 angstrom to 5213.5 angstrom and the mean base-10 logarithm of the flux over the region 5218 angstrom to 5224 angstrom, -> -1.83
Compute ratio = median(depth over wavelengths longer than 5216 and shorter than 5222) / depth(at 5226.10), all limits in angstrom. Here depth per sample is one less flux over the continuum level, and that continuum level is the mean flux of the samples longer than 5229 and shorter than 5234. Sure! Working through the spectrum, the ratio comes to 0.7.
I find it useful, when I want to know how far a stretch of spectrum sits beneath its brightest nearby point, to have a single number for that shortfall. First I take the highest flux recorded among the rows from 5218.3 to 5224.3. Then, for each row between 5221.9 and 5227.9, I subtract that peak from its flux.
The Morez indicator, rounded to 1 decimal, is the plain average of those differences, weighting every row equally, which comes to -0.3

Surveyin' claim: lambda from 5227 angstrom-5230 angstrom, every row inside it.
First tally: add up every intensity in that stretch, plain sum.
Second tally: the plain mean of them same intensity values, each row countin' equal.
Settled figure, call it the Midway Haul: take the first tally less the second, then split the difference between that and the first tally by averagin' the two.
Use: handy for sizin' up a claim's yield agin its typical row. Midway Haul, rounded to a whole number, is 63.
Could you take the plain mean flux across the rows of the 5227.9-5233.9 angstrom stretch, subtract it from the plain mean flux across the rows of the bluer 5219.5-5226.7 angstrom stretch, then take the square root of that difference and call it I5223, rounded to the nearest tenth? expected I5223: 1.3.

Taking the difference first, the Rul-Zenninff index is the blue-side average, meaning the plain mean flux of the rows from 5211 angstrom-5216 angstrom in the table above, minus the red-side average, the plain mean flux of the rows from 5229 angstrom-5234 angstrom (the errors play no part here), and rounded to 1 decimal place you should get 0.3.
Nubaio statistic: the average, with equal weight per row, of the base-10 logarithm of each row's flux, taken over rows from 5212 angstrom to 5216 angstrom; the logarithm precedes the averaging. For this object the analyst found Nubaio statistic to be 1.412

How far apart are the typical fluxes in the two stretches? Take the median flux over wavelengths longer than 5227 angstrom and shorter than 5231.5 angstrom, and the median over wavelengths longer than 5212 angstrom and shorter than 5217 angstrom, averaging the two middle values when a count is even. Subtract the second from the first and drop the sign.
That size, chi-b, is 0.5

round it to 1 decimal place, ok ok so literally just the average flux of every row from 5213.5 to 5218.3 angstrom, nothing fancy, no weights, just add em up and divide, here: 25.9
